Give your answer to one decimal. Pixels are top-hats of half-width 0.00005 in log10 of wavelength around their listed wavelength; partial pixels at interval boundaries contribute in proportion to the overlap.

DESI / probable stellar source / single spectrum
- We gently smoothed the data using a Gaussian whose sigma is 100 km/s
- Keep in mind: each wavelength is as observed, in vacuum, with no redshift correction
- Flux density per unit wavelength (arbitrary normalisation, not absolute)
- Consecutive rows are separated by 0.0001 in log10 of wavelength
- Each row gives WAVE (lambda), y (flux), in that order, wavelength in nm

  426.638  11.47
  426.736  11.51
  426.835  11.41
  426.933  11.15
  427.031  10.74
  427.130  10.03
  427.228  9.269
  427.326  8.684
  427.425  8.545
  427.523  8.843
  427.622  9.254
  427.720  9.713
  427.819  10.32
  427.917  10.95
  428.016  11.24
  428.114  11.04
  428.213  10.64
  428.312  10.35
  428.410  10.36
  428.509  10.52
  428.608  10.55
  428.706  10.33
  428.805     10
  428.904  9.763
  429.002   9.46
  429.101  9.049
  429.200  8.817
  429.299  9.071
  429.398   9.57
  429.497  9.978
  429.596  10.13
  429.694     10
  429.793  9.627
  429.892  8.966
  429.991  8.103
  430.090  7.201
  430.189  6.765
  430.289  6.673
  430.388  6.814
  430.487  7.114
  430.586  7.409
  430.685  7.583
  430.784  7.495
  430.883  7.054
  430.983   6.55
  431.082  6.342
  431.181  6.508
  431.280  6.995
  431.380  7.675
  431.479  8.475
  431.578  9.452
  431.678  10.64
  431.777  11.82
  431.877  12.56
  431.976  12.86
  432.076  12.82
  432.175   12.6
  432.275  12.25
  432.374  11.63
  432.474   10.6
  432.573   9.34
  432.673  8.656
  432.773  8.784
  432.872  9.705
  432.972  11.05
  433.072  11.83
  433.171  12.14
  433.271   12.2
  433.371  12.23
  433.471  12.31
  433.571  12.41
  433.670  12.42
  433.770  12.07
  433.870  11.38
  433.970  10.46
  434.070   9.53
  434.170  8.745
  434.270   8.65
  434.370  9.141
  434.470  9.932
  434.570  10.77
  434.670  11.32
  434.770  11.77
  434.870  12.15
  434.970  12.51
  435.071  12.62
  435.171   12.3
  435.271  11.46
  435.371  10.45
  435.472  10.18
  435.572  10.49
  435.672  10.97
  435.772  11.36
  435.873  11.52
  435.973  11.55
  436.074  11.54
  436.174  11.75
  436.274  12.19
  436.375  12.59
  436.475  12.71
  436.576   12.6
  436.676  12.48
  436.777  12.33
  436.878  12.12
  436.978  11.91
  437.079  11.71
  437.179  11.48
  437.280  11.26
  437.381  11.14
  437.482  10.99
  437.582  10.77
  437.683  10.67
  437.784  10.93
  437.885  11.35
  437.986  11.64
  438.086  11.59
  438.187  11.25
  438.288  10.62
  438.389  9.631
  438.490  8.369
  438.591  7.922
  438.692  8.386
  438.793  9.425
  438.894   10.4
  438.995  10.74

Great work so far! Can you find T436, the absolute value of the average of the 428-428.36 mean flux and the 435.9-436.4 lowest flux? 11.2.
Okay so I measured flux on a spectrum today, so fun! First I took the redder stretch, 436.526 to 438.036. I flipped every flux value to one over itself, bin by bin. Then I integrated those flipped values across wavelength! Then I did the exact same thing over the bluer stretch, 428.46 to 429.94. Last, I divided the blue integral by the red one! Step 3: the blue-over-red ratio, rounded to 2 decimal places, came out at 1.17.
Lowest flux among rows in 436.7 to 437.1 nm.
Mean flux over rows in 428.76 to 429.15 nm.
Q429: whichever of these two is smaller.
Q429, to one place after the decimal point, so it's 9.6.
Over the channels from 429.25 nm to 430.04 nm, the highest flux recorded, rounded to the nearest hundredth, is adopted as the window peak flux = 10.13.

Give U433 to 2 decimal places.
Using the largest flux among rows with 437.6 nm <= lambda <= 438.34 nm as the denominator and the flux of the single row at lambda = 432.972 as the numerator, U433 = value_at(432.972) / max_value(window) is 0.95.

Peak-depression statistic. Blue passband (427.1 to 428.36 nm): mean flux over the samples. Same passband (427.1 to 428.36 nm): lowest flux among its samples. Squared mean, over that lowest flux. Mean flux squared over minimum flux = 11.5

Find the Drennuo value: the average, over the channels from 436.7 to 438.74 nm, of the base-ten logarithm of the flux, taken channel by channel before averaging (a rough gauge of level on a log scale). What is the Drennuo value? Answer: 1.03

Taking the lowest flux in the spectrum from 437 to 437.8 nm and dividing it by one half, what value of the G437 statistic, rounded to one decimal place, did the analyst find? 21.3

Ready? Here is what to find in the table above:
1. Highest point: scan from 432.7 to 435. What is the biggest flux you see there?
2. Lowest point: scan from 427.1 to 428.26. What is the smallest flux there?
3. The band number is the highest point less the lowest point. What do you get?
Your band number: 4.0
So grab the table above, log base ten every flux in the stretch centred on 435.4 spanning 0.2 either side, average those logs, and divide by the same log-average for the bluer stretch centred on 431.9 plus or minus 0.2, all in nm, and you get 0.94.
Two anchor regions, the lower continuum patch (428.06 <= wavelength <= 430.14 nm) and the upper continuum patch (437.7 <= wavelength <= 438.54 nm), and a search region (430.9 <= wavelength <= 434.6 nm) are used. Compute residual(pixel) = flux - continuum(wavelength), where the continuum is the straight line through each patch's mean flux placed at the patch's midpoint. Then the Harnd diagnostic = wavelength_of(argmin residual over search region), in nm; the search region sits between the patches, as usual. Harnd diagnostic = 431.082 nm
